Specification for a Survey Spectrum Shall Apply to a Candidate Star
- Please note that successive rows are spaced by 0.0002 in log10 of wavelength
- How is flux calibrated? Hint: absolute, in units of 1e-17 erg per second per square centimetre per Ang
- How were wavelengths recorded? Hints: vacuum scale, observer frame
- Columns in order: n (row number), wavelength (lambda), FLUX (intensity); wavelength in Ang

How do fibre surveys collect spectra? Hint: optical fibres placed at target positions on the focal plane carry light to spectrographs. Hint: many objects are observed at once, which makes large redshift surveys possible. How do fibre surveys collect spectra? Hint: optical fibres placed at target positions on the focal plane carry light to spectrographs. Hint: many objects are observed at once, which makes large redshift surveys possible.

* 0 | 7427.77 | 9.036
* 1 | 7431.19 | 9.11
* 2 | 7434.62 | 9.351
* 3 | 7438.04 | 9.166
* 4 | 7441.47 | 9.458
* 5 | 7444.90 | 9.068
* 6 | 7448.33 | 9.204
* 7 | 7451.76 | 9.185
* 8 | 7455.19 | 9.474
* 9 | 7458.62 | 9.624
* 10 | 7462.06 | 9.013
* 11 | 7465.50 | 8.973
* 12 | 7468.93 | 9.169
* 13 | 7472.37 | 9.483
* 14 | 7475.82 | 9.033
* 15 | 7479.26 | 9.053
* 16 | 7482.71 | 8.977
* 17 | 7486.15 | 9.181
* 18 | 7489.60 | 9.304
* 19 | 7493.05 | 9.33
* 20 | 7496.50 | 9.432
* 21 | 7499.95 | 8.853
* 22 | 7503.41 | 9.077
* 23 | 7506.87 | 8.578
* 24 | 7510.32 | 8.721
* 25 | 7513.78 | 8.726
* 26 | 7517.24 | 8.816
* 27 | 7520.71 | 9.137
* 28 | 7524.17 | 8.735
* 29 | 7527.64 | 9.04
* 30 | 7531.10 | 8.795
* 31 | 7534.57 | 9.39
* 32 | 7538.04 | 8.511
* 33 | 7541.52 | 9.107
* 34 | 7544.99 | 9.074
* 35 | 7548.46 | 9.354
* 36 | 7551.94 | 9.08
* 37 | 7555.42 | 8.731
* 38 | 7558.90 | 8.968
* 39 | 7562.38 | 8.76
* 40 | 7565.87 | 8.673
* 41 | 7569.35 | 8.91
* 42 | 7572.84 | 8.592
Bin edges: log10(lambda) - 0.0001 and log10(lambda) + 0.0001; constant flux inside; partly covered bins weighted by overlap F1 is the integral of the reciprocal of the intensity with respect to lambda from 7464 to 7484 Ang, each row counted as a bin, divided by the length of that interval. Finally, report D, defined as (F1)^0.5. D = 0.331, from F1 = 0.110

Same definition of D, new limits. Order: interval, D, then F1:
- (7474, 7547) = 0.334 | 0.111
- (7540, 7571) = 0.334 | 0.112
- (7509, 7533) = 0.336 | 0.113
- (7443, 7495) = 0.330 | 0.109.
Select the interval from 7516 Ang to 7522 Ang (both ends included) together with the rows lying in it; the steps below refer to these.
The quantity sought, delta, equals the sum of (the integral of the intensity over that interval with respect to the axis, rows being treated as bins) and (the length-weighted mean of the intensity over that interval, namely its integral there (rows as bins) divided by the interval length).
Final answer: 62.8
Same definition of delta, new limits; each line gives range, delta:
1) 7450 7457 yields 74.7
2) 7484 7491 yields 73.8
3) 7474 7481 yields 72.3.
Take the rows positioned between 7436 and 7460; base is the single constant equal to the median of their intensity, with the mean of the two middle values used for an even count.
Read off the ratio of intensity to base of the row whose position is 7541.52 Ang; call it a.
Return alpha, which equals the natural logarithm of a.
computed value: -0.01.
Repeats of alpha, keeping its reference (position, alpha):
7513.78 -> -0.05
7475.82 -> -0.02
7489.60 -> 0.01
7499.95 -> -0.04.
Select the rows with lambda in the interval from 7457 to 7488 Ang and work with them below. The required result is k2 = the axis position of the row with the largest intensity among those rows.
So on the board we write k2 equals 7458.62 Ang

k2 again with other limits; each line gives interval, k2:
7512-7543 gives 7534.57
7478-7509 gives 7496.50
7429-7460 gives 7458.62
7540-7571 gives 7548.46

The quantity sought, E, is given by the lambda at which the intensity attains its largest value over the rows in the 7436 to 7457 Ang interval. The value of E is 7455.19 Ang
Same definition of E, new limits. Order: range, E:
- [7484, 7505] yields 7496.50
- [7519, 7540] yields 7534.57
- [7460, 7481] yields 7472.37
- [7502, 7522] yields 7520.71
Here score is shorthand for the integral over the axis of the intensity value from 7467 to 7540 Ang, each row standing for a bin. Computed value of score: 658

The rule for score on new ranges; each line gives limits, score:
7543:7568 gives 224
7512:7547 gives 313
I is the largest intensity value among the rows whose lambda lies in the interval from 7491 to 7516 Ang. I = 9.432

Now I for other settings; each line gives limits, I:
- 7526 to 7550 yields 9.39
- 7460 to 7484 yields 9.483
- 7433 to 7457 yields 9.474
